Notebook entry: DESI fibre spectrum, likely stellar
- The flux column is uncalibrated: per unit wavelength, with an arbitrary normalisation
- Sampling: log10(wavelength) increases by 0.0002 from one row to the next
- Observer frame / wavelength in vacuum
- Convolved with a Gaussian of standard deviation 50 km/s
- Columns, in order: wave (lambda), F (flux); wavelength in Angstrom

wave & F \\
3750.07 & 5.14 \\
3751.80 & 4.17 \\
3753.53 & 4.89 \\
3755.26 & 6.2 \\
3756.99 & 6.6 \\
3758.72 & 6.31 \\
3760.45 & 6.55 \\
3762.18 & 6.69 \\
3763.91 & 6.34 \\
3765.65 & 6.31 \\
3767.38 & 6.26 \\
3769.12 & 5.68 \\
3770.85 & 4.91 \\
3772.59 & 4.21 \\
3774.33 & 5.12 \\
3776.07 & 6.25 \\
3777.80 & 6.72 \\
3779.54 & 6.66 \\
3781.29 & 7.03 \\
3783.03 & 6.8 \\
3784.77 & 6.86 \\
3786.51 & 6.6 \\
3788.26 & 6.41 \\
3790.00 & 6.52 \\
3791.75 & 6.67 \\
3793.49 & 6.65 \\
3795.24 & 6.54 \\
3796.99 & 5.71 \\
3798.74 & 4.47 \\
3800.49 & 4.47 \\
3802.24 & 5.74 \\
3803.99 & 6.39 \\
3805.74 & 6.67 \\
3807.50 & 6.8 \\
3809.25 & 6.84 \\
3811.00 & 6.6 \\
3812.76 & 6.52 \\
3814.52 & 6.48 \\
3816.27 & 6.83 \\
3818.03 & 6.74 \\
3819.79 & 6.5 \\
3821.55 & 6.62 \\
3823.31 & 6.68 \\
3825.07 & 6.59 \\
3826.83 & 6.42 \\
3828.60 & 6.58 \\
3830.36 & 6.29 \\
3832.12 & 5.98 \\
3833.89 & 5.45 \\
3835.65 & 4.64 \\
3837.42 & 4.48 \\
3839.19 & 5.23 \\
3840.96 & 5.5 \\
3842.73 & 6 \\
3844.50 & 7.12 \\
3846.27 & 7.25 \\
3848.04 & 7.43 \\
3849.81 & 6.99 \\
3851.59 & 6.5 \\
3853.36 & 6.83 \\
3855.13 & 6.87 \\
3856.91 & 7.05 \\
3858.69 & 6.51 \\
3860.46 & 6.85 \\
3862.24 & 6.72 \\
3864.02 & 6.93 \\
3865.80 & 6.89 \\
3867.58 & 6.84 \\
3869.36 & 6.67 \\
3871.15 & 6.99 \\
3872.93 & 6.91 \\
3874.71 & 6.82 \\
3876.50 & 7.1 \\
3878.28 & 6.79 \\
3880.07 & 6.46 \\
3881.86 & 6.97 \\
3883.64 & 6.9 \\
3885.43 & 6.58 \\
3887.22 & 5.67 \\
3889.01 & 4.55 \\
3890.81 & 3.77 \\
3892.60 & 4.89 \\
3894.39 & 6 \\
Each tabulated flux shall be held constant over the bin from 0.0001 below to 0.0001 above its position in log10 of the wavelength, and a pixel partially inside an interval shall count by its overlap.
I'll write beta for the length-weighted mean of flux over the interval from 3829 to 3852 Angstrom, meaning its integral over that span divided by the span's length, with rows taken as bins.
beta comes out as 6.1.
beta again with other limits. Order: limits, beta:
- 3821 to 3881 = 6.5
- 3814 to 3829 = 6.6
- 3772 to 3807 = 6.1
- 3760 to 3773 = 5.9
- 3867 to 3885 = 6.8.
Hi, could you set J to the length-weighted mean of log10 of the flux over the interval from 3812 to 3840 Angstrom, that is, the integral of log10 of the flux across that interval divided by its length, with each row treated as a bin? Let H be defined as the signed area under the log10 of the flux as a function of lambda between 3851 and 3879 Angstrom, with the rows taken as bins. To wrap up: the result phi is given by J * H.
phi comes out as 18.3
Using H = 23.4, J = 0.784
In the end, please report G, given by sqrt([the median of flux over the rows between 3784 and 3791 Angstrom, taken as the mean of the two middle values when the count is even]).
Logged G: 2.561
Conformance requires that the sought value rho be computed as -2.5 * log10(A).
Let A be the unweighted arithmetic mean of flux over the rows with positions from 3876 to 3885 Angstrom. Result -2.09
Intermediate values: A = 6.84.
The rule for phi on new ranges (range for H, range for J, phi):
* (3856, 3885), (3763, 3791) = 19.0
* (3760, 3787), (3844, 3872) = 17.8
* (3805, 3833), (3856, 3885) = 19.1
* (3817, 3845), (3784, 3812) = 17.2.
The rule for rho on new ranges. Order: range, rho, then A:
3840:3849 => -2.06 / 6.66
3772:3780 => -1.91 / 5.79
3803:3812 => -2.06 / 6.66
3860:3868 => -2.09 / 6.85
